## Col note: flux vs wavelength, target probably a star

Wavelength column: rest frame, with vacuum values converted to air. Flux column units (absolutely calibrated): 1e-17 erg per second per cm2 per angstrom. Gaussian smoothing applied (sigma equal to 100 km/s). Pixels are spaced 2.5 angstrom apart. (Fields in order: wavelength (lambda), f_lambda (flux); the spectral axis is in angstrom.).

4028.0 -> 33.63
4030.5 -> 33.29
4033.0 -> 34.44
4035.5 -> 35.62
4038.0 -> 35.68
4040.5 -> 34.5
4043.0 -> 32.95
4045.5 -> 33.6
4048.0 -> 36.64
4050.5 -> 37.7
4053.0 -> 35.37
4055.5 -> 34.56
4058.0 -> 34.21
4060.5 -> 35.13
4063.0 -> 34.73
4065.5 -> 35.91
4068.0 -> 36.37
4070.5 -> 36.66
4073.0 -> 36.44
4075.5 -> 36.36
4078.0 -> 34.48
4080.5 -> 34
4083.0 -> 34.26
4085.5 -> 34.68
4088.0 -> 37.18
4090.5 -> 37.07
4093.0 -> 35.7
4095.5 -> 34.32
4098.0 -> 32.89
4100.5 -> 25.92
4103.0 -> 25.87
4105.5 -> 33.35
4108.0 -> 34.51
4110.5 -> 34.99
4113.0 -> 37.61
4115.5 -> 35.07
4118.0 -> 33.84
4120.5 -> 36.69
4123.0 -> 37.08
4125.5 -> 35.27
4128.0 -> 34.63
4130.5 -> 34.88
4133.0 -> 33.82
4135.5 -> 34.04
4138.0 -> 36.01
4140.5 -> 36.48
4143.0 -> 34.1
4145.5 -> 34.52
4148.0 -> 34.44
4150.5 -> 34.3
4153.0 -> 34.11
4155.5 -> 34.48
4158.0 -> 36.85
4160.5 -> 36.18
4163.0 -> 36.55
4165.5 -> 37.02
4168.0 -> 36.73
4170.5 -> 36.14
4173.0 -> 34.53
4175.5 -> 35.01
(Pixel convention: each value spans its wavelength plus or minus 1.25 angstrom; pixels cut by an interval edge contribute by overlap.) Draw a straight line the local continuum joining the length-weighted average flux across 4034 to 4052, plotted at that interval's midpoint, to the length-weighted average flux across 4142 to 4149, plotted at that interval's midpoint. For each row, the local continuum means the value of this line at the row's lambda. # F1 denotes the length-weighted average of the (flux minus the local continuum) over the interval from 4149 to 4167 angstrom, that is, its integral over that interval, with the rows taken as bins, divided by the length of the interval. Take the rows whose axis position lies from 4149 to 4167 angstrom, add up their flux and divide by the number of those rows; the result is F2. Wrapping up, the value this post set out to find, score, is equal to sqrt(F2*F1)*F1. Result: 9.8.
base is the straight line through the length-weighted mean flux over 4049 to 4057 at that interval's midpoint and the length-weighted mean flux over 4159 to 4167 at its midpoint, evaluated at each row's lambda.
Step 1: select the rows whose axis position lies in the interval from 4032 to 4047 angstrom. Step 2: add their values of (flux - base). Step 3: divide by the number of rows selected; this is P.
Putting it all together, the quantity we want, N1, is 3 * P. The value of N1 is -4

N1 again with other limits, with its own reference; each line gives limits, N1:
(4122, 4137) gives -4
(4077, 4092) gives -2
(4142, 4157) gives -7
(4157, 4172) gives 0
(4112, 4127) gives -1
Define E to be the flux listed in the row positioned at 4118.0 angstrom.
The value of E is 33.84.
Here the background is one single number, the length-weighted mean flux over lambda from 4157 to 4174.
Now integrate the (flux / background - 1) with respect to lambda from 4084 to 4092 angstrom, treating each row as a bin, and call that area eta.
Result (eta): -0.02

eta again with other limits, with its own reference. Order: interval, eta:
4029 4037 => -0.41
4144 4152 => -0.42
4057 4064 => -0.31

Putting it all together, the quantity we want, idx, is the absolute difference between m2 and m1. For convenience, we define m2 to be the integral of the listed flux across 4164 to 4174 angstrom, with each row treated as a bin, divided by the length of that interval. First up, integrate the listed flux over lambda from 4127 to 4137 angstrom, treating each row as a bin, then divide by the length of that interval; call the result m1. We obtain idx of 1.78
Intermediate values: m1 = 34.4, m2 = 36.2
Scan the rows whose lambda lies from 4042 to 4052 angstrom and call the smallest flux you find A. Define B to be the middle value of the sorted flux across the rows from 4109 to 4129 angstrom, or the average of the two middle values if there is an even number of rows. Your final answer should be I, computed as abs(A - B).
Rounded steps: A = 32.95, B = 35.2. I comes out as 2.2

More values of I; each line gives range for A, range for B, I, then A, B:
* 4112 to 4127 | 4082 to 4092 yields 2.0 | 33.84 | 35.9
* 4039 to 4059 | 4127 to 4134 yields 1.7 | 32.95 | 34.6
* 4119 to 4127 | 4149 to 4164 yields 0.1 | 35.27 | 35.3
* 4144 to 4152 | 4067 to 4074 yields 2.1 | 34.3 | 36.4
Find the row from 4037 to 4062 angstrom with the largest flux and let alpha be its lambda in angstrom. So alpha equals 4050.5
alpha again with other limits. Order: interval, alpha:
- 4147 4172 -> 4165.5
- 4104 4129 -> 4113.0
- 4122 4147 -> 4123.0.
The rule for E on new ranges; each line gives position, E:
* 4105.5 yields 33.35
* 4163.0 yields 36.55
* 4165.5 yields 37.02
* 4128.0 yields 34.63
